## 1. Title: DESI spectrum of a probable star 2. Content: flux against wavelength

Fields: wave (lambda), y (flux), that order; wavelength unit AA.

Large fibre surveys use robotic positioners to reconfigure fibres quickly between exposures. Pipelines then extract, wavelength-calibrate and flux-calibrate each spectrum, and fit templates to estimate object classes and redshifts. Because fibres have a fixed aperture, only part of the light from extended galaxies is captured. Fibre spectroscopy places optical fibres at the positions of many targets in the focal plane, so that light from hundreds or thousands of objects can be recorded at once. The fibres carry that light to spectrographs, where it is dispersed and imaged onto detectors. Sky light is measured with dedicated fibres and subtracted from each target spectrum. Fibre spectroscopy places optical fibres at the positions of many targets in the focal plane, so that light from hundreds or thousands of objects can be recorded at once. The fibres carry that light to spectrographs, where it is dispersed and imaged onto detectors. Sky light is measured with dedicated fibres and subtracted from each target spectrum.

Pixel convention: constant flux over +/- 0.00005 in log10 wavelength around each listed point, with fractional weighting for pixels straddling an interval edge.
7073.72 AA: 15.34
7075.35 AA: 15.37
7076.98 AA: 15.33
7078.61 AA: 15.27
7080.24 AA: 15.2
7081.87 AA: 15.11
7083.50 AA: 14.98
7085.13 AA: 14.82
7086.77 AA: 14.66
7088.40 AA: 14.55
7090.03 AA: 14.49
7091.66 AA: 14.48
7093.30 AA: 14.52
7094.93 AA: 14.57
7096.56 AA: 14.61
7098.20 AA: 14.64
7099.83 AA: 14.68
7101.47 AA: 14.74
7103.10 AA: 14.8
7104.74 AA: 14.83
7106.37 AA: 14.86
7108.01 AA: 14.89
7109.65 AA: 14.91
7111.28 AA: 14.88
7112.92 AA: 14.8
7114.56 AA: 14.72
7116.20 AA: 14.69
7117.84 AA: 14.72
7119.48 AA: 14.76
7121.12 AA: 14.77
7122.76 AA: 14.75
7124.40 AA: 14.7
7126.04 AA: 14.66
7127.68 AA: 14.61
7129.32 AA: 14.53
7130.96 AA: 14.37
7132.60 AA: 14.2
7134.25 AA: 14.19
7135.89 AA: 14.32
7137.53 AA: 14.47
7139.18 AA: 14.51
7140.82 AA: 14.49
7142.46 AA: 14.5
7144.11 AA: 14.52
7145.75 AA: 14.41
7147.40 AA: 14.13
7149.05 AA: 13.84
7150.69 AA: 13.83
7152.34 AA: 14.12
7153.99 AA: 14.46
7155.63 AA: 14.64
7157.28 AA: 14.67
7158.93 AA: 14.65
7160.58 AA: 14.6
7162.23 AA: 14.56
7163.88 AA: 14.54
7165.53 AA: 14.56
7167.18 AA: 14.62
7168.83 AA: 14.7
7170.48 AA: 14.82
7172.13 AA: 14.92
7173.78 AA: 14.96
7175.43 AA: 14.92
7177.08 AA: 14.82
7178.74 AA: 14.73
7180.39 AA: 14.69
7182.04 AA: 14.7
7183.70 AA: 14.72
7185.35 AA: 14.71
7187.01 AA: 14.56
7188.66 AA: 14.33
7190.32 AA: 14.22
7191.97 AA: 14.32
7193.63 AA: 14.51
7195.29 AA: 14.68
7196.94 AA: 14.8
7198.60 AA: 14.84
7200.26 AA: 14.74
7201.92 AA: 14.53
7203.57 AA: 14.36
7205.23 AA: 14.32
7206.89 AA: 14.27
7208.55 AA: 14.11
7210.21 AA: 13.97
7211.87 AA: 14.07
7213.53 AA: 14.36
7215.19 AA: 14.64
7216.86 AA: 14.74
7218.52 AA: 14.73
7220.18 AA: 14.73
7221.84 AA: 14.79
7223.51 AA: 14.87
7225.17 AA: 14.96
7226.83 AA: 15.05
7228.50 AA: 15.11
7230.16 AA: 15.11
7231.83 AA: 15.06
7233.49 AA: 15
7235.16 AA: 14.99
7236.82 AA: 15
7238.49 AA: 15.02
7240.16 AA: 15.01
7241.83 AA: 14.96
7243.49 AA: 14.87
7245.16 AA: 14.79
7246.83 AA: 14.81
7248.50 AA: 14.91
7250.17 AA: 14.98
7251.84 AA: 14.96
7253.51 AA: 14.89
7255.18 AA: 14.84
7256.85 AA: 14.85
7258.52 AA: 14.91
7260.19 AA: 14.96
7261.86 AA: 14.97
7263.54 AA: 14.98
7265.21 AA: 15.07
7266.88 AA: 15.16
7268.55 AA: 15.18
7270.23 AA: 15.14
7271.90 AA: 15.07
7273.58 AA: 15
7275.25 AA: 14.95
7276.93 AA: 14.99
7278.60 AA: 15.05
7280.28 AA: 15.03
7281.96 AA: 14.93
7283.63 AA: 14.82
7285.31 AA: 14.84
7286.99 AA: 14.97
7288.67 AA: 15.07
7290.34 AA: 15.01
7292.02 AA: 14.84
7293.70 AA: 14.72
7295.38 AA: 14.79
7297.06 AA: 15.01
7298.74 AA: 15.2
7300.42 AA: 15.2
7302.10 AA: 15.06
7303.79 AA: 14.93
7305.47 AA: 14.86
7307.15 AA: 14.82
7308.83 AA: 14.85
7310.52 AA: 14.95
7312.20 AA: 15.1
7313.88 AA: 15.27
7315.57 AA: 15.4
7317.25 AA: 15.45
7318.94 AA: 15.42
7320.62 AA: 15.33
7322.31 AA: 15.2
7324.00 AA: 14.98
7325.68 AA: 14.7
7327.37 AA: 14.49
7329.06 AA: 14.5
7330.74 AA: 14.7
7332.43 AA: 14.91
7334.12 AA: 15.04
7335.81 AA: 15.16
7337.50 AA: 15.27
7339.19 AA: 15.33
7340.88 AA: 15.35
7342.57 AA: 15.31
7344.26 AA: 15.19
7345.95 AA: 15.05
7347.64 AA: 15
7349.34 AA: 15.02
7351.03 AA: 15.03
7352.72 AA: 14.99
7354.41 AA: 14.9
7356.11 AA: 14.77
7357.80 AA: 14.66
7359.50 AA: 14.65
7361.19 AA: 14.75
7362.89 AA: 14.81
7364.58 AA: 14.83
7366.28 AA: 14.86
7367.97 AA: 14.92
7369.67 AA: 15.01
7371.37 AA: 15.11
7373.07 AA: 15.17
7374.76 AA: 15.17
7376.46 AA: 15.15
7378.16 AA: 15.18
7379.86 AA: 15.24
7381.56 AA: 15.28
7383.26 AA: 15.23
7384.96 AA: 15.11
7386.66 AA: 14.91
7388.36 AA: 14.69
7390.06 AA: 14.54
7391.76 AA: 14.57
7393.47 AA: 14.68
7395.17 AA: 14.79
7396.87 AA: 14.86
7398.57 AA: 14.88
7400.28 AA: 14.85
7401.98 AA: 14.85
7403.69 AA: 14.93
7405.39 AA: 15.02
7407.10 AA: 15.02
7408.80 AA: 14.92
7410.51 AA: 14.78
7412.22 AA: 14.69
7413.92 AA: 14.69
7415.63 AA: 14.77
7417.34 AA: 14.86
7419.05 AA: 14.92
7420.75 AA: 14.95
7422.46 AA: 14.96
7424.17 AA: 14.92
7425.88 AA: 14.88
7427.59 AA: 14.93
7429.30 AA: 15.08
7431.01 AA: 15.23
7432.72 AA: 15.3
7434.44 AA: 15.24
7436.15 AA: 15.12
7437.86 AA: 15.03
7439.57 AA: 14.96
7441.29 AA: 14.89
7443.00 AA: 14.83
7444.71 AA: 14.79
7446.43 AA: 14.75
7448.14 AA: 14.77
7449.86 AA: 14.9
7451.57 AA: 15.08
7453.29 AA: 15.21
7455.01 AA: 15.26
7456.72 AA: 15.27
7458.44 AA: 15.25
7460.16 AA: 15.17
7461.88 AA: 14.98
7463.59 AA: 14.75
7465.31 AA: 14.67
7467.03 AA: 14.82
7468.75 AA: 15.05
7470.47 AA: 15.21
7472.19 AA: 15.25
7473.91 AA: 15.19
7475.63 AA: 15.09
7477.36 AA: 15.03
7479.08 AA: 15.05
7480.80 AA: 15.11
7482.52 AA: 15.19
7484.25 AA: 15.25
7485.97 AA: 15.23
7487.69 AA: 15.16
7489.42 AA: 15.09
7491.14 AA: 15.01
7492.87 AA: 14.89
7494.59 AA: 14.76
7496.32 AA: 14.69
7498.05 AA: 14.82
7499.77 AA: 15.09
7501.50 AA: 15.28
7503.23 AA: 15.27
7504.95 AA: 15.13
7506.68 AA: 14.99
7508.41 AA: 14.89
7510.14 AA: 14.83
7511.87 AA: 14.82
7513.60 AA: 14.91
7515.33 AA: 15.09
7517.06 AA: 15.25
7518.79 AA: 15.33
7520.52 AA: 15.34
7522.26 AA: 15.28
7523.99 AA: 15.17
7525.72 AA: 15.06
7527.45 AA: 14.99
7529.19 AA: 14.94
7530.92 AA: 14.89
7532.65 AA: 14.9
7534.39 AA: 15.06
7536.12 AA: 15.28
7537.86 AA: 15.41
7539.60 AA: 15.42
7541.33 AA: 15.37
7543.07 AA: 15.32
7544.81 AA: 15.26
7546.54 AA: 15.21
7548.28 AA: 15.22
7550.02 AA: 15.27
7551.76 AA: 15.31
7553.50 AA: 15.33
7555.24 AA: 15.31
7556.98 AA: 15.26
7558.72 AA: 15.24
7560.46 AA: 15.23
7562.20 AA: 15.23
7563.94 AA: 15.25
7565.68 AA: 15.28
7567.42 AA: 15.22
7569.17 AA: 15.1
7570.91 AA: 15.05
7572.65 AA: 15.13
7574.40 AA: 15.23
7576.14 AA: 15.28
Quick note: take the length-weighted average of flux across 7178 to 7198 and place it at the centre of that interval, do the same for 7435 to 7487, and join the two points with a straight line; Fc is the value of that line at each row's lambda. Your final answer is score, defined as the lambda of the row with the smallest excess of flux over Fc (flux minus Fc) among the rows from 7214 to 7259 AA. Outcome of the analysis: 7215.19 AA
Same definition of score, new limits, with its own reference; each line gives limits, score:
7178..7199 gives 7190.32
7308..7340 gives 7327.37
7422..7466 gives 7465.31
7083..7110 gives 7091.66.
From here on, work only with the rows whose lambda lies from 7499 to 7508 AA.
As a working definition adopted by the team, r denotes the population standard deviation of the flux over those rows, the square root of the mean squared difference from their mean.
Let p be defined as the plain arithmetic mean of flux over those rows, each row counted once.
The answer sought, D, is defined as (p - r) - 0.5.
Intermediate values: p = 15.2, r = 0.11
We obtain 14.5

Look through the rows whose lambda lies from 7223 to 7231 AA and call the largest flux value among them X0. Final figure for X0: 15.11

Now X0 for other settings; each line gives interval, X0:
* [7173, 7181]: 14.96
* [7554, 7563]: 15.31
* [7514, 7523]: 15.34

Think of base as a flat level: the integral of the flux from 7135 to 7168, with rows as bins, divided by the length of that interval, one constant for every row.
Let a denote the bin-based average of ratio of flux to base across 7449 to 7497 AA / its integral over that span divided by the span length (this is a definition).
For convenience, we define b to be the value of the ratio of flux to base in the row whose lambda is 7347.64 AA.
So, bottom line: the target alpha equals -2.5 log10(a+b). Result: -0.797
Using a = 1.04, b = 1.04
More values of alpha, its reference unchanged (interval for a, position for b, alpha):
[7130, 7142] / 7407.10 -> -0.773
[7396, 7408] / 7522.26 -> -0.803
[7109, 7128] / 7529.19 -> -0.784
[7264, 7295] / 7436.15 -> -0.799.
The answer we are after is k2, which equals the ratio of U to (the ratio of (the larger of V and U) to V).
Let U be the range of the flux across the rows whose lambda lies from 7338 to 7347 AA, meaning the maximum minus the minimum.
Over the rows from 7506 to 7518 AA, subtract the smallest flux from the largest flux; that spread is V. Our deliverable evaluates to 0.30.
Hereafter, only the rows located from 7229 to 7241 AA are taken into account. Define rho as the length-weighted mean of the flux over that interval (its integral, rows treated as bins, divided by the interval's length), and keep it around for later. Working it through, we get 15.0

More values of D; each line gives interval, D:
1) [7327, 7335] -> 14.0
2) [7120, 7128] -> 14.1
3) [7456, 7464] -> 14.4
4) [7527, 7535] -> 14.4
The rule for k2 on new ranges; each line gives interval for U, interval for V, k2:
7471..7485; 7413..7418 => 0.17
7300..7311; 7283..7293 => 0.25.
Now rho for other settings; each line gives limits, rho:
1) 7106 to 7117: 14.8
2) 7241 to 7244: 15.0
